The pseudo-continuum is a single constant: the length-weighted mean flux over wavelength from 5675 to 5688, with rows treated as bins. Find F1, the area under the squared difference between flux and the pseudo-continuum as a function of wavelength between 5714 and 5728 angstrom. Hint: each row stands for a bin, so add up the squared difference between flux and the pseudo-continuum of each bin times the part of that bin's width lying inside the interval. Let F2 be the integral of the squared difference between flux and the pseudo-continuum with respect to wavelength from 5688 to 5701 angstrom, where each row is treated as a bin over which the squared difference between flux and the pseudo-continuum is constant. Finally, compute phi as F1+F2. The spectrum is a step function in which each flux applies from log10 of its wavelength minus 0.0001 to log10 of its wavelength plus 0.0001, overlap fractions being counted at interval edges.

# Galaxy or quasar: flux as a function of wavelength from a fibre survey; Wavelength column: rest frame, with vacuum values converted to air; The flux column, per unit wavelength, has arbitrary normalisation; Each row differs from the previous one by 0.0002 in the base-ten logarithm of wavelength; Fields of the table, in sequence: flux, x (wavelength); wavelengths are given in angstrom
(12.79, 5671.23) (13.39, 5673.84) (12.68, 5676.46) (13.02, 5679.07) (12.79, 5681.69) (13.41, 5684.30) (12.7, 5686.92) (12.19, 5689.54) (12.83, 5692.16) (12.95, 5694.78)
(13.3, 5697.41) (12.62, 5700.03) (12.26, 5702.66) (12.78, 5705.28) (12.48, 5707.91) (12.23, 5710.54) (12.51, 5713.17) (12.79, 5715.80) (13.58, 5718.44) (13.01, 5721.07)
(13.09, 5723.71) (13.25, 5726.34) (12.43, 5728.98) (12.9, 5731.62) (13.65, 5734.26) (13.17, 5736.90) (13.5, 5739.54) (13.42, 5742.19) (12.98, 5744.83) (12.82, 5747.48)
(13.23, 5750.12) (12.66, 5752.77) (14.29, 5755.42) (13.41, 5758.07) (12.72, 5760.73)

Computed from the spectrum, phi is 3.7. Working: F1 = 1.7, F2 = 2.0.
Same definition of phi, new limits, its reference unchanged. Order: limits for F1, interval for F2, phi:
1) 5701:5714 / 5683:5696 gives 5.7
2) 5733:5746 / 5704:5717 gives 5.4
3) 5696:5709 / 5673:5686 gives 3.6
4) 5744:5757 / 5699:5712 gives 8.7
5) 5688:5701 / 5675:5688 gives 3.0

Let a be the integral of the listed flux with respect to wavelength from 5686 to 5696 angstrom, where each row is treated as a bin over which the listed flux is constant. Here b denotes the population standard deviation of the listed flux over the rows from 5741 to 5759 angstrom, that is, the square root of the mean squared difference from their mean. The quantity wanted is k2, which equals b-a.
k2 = -126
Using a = 127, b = 0.499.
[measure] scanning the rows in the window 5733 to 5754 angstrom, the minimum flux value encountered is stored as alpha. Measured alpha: 12.66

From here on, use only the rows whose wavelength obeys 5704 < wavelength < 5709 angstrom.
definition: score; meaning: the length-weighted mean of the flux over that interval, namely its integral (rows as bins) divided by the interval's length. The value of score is 12.6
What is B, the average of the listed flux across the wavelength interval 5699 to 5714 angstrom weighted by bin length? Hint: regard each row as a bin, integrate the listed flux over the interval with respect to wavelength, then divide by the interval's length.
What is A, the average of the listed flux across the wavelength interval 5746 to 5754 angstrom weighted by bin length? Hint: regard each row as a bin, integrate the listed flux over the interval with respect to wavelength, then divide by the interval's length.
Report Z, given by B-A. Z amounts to -0.4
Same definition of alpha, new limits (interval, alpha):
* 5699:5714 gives 12.23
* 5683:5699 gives 12.19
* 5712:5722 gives 12.51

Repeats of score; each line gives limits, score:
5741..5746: 13.2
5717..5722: 13.3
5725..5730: 12.9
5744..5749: 12.9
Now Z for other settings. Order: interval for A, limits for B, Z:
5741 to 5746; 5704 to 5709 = -0.6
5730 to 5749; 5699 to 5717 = -0.7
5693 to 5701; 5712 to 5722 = 0.0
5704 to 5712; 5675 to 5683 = 0.4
